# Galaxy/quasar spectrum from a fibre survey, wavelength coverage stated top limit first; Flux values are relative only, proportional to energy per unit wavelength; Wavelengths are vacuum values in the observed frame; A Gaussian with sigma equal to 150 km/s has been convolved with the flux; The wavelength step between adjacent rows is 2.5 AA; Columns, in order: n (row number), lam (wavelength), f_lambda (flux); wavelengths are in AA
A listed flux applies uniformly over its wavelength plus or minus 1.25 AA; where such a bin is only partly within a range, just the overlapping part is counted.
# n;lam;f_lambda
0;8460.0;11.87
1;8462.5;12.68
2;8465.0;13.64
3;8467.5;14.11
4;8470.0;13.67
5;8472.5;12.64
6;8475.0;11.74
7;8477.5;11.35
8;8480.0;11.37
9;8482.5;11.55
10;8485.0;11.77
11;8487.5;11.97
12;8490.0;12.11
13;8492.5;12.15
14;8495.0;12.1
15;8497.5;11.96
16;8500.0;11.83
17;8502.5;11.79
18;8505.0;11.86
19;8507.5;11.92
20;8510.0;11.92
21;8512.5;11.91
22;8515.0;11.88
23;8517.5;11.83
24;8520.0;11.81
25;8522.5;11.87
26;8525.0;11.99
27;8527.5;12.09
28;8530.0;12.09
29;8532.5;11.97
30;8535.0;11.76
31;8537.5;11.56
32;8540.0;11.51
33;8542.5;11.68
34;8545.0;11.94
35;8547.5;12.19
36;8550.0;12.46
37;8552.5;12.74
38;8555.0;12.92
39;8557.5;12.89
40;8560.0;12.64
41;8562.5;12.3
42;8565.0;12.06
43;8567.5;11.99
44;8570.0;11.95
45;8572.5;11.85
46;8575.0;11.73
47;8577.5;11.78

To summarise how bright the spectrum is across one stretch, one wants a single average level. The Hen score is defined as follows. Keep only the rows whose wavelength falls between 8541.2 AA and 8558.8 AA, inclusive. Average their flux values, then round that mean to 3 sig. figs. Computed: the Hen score 12.4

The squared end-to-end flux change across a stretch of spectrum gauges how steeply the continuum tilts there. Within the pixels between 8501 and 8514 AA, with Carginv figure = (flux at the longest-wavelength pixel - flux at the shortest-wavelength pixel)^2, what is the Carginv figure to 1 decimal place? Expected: 0.0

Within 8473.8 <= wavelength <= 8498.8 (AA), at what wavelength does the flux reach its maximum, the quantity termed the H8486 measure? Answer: 8492.5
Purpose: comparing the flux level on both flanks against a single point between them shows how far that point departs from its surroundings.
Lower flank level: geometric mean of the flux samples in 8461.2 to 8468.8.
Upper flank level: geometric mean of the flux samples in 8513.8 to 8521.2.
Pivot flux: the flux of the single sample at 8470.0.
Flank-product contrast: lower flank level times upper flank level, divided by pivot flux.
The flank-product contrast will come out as 11.7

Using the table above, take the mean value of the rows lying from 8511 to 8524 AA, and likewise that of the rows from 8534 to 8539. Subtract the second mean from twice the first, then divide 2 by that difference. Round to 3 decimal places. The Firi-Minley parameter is 0.166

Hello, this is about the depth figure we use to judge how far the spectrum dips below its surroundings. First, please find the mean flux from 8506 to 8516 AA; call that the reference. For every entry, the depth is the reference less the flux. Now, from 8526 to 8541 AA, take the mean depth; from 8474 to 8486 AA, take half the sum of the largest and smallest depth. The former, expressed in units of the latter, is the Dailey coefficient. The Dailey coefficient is 0.2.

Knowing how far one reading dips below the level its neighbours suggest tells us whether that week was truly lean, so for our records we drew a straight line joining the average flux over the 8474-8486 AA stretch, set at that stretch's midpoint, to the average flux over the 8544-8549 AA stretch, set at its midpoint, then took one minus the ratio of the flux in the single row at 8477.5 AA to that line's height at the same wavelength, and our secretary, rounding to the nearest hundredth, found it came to 0.02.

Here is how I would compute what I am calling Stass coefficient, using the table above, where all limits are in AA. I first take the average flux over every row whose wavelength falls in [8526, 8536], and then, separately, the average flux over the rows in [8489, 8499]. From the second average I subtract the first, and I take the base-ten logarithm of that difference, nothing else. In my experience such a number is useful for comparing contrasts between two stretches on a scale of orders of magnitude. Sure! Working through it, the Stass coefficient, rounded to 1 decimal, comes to -1.0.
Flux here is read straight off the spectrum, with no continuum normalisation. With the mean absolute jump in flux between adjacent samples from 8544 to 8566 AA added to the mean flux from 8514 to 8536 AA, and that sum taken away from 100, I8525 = 87.8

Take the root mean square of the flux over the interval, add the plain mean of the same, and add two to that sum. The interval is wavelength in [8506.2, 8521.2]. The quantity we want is 25.8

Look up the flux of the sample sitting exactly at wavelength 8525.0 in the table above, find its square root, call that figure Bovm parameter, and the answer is 3.46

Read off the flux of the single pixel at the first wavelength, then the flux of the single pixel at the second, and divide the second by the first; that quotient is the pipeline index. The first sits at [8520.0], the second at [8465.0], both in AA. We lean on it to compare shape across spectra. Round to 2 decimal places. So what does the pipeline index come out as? 1.15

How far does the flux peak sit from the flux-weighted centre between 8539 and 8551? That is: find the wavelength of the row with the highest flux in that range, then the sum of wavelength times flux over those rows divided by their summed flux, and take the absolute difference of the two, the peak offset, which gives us 4.9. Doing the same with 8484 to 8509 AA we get 3.7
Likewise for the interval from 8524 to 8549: 11.3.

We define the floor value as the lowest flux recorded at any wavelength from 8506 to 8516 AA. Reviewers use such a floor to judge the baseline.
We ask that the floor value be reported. 11.88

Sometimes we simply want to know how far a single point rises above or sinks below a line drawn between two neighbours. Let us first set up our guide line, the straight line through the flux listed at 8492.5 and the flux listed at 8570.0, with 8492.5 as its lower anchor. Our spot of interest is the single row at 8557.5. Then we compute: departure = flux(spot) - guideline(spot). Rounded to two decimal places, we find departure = 0.91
